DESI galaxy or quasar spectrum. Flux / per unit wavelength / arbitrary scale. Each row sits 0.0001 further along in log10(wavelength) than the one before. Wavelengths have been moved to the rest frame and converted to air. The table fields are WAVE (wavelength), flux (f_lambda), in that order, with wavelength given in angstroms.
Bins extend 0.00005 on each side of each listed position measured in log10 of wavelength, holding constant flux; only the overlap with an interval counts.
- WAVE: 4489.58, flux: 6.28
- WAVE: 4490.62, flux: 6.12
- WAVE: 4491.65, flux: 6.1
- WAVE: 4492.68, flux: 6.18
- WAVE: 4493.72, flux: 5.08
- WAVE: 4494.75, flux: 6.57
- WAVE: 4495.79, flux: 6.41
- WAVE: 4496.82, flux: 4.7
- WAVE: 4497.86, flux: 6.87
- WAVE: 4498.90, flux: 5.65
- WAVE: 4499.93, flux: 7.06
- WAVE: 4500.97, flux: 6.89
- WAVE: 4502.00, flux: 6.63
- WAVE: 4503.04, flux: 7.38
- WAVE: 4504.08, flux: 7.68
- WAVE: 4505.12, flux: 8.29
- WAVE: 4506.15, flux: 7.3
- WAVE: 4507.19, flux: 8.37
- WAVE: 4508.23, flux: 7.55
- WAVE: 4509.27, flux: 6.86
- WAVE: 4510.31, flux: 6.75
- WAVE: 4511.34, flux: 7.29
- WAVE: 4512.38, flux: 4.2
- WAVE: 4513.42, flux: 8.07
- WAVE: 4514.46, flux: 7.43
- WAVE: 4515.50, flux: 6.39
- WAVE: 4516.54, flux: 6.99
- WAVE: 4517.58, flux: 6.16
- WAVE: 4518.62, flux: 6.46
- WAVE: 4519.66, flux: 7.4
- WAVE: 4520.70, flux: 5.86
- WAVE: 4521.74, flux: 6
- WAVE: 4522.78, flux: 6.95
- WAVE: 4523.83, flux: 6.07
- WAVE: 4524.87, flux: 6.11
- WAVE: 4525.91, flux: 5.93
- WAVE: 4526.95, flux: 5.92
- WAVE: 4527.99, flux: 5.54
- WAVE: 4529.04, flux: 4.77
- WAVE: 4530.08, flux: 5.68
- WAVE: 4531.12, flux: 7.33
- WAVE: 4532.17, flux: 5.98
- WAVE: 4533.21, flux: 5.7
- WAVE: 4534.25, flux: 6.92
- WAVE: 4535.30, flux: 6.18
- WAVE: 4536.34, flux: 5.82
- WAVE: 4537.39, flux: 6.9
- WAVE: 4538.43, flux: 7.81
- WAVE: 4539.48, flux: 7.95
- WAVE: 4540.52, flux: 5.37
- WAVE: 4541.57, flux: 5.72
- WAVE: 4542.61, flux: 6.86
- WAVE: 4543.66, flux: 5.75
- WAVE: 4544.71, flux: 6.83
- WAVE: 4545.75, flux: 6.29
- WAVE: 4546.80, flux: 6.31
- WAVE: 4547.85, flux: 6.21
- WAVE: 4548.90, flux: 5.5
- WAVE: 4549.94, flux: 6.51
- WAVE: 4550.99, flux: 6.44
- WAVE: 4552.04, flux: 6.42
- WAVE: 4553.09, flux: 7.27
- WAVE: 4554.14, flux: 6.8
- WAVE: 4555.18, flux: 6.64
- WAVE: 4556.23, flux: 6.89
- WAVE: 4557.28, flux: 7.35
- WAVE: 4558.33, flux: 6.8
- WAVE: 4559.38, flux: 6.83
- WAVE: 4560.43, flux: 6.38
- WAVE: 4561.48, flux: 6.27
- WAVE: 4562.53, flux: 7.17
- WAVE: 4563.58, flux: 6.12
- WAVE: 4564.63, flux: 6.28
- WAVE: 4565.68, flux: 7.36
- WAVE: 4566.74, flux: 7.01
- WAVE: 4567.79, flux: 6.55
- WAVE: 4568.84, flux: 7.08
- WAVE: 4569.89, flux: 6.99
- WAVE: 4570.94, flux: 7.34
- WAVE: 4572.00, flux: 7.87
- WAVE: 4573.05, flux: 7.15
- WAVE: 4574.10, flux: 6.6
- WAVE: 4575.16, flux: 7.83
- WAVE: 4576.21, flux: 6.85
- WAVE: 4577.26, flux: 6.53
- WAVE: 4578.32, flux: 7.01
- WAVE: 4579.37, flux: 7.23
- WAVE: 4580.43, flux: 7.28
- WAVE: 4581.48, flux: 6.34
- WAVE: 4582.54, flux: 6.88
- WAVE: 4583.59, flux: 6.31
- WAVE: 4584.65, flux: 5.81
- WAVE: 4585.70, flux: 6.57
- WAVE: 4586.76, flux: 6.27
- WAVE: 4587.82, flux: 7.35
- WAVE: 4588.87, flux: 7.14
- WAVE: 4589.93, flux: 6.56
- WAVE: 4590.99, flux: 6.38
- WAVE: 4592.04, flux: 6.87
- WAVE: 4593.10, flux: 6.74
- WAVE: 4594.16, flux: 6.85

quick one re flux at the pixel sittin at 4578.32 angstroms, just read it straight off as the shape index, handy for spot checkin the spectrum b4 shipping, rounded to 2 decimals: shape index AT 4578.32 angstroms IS 7.01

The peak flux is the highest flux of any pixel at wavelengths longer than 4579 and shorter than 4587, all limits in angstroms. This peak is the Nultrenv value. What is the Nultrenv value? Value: 7.28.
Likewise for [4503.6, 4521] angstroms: 8.37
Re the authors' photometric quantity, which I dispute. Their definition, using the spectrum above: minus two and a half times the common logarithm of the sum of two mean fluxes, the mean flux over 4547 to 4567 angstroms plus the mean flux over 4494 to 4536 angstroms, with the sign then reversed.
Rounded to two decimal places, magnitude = 2.80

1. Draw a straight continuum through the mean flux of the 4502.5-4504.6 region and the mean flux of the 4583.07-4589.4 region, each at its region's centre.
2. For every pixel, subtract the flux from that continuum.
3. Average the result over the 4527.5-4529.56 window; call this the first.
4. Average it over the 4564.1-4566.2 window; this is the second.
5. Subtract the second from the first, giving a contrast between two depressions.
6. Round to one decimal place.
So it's 2.1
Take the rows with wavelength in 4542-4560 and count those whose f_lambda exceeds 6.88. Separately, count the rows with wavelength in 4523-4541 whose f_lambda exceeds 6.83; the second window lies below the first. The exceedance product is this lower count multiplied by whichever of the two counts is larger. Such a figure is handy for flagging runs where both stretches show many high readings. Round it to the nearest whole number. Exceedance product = 25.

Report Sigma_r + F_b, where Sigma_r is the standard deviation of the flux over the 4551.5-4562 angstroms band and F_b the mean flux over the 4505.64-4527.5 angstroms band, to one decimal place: 7.0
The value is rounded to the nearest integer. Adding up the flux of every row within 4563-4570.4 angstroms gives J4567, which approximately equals 47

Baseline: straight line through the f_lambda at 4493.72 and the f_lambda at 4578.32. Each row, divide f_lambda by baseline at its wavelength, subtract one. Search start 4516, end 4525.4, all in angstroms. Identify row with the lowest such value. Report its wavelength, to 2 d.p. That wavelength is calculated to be 4520.70 angstroms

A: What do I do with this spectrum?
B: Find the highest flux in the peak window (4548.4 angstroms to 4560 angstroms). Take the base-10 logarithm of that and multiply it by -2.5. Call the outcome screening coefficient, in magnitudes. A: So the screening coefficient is -2.17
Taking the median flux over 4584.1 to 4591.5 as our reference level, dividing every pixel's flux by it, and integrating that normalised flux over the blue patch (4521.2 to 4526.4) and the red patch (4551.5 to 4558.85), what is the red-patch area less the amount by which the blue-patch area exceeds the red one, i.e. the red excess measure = 10.5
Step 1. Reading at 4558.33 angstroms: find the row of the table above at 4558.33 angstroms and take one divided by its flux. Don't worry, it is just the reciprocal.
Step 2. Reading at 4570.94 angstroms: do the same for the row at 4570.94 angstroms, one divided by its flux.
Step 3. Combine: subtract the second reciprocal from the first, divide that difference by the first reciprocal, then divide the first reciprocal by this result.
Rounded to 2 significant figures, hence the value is 2.0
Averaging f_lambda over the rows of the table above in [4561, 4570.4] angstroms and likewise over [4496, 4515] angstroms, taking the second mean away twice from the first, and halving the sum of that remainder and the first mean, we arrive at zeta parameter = -0.2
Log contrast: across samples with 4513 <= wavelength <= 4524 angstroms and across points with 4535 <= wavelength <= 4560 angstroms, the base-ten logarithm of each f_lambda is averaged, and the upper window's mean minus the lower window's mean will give -0.01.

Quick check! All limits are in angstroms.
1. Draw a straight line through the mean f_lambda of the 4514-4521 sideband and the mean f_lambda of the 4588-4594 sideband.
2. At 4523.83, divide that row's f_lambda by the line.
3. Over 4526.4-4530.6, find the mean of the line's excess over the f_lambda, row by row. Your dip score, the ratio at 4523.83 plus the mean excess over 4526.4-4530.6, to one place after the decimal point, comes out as 2.1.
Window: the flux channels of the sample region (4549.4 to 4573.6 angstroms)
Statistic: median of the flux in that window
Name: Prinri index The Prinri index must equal 6.83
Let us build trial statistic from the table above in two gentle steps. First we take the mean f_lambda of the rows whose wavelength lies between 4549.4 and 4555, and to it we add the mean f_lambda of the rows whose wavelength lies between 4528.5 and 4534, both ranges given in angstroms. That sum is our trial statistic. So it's 12.6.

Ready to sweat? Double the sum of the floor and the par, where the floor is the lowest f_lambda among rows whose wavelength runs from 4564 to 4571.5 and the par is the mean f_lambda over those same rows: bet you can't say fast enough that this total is 26.4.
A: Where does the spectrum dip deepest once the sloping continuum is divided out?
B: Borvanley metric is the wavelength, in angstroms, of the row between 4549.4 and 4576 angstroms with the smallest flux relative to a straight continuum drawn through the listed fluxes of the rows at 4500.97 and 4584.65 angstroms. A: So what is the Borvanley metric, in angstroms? 4563.58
